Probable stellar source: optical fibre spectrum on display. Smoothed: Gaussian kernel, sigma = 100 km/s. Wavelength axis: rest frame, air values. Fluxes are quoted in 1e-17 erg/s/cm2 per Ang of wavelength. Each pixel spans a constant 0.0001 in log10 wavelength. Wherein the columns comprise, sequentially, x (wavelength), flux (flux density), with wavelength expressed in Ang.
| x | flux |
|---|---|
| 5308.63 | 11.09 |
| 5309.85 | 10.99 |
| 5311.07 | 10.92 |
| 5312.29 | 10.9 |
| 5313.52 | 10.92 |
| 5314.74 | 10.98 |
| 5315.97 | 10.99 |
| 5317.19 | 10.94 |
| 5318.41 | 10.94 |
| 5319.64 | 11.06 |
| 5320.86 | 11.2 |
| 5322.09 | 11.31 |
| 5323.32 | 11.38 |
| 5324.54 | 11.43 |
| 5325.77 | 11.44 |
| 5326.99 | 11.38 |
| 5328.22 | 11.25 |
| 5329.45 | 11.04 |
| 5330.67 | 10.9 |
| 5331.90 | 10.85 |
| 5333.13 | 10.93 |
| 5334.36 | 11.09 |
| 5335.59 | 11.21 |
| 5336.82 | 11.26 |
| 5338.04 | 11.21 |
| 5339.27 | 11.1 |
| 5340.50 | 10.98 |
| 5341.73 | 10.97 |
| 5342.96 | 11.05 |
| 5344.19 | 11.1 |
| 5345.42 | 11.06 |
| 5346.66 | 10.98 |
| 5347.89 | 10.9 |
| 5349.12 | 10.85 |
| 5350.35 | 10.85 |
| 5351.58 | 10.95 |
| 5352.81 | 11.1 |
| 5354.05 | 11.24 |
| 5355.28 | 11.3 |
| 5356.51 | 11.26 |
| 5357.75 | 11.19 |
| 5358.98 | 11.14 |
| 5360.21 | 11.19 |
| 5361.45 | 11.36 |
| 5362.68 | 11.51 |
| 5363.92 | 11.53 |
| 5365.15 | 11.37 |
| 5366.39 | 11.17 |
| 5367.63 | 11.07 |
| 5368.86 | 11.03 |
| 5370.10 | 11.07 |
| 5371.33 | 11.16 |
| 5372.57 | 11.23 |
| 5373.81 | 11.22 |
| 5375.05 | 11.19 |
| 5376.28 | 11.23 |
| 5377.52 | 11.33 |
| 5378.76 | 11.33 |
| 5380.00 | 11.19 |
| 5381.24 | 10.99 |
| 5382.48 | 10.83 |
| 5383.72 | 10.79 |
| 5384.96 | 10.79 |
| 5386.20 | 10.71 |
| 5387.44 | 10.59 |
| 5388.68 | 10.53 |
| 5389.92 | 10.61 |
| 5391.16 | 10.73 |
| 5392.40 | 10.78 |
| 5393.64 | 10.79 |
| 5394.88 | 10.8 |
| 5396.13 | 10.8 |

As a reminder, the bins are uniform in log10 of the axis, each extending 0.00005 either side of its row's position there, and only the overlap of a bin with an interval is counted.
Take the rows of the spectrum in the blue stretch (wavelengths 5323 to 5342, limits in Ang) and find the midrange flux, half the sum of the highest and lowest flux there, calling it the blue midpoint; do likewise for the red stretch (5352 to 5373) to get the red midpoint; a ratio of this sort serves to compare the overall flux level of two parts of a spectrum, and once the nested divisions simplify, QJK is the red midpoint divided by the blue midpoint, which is 1.01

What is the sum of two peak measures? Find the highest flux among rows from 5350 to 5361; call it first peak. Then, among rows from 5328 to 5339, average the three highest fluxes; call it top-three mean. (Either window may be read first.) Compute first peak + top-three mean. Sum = 22.54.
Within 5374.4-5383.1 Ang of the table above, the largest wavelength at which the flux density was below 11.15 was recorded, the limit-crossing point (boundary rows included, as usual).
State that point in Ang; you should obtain 5382.48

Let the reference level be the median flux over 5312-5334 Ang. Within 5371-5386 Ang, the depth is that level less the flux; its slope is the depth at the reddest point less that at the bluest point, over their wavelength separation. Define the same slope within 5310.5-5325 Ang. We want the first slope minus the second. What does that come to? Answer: 0.065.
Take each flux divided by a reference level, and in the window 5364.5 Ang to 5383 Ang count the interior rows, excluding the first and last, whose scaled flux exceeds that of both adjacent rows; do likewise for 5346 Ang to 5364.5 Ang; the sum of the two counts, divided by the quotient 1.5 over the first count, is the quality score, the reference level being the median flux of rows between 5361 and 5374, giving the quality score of 1.3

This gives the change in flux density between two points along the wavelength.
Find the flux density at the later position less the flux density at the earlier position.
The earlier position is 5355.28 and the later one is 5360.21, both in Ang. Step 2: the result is -0.11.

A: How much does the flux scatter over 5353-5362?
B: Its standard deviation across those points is 0.07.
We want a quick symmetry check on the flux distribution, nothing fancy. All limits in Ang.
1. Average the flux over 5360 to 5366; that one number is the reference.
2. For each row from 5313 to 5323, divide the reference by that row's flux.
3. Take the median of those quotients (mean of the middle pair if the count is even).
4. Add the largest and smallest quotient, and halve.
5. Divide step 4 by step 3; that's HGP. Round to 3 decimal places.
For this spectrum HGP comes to 0.989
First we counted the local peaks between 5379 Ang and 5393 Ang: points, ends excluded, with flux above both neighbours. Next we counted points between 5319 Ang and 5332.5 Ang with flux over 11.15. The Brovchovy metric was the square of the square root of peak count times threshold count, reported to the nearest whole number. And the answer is 0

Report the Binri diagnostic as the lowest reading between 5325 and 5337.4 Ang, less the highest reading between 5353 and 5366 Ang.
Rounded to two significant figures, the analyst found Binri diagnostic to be -0.68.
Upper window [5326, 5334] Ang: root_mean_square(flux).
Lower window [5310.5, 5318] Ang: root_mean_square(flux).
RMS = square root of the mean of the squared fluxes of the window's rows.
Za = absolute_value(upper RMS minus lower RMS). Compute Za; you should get 0.12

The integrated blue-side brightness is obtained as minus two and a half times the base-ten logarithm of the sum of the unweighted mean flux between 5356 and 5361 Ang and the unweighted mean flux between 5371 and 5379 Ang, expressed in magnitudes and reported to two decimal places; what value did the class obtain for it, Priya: -3.38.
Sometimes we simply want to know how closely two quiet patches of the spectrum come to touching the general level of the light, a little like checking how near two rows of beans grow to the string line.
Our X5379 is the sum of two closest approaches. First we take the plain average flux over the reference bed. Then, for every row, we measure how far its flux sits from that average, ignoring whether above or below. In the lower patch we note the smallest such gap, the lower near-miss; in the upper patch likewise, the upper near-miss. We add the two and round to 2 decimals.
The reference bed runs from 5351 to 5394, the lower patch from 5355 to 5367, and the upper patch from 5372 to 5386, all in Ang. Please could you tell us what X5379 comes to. 0.15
